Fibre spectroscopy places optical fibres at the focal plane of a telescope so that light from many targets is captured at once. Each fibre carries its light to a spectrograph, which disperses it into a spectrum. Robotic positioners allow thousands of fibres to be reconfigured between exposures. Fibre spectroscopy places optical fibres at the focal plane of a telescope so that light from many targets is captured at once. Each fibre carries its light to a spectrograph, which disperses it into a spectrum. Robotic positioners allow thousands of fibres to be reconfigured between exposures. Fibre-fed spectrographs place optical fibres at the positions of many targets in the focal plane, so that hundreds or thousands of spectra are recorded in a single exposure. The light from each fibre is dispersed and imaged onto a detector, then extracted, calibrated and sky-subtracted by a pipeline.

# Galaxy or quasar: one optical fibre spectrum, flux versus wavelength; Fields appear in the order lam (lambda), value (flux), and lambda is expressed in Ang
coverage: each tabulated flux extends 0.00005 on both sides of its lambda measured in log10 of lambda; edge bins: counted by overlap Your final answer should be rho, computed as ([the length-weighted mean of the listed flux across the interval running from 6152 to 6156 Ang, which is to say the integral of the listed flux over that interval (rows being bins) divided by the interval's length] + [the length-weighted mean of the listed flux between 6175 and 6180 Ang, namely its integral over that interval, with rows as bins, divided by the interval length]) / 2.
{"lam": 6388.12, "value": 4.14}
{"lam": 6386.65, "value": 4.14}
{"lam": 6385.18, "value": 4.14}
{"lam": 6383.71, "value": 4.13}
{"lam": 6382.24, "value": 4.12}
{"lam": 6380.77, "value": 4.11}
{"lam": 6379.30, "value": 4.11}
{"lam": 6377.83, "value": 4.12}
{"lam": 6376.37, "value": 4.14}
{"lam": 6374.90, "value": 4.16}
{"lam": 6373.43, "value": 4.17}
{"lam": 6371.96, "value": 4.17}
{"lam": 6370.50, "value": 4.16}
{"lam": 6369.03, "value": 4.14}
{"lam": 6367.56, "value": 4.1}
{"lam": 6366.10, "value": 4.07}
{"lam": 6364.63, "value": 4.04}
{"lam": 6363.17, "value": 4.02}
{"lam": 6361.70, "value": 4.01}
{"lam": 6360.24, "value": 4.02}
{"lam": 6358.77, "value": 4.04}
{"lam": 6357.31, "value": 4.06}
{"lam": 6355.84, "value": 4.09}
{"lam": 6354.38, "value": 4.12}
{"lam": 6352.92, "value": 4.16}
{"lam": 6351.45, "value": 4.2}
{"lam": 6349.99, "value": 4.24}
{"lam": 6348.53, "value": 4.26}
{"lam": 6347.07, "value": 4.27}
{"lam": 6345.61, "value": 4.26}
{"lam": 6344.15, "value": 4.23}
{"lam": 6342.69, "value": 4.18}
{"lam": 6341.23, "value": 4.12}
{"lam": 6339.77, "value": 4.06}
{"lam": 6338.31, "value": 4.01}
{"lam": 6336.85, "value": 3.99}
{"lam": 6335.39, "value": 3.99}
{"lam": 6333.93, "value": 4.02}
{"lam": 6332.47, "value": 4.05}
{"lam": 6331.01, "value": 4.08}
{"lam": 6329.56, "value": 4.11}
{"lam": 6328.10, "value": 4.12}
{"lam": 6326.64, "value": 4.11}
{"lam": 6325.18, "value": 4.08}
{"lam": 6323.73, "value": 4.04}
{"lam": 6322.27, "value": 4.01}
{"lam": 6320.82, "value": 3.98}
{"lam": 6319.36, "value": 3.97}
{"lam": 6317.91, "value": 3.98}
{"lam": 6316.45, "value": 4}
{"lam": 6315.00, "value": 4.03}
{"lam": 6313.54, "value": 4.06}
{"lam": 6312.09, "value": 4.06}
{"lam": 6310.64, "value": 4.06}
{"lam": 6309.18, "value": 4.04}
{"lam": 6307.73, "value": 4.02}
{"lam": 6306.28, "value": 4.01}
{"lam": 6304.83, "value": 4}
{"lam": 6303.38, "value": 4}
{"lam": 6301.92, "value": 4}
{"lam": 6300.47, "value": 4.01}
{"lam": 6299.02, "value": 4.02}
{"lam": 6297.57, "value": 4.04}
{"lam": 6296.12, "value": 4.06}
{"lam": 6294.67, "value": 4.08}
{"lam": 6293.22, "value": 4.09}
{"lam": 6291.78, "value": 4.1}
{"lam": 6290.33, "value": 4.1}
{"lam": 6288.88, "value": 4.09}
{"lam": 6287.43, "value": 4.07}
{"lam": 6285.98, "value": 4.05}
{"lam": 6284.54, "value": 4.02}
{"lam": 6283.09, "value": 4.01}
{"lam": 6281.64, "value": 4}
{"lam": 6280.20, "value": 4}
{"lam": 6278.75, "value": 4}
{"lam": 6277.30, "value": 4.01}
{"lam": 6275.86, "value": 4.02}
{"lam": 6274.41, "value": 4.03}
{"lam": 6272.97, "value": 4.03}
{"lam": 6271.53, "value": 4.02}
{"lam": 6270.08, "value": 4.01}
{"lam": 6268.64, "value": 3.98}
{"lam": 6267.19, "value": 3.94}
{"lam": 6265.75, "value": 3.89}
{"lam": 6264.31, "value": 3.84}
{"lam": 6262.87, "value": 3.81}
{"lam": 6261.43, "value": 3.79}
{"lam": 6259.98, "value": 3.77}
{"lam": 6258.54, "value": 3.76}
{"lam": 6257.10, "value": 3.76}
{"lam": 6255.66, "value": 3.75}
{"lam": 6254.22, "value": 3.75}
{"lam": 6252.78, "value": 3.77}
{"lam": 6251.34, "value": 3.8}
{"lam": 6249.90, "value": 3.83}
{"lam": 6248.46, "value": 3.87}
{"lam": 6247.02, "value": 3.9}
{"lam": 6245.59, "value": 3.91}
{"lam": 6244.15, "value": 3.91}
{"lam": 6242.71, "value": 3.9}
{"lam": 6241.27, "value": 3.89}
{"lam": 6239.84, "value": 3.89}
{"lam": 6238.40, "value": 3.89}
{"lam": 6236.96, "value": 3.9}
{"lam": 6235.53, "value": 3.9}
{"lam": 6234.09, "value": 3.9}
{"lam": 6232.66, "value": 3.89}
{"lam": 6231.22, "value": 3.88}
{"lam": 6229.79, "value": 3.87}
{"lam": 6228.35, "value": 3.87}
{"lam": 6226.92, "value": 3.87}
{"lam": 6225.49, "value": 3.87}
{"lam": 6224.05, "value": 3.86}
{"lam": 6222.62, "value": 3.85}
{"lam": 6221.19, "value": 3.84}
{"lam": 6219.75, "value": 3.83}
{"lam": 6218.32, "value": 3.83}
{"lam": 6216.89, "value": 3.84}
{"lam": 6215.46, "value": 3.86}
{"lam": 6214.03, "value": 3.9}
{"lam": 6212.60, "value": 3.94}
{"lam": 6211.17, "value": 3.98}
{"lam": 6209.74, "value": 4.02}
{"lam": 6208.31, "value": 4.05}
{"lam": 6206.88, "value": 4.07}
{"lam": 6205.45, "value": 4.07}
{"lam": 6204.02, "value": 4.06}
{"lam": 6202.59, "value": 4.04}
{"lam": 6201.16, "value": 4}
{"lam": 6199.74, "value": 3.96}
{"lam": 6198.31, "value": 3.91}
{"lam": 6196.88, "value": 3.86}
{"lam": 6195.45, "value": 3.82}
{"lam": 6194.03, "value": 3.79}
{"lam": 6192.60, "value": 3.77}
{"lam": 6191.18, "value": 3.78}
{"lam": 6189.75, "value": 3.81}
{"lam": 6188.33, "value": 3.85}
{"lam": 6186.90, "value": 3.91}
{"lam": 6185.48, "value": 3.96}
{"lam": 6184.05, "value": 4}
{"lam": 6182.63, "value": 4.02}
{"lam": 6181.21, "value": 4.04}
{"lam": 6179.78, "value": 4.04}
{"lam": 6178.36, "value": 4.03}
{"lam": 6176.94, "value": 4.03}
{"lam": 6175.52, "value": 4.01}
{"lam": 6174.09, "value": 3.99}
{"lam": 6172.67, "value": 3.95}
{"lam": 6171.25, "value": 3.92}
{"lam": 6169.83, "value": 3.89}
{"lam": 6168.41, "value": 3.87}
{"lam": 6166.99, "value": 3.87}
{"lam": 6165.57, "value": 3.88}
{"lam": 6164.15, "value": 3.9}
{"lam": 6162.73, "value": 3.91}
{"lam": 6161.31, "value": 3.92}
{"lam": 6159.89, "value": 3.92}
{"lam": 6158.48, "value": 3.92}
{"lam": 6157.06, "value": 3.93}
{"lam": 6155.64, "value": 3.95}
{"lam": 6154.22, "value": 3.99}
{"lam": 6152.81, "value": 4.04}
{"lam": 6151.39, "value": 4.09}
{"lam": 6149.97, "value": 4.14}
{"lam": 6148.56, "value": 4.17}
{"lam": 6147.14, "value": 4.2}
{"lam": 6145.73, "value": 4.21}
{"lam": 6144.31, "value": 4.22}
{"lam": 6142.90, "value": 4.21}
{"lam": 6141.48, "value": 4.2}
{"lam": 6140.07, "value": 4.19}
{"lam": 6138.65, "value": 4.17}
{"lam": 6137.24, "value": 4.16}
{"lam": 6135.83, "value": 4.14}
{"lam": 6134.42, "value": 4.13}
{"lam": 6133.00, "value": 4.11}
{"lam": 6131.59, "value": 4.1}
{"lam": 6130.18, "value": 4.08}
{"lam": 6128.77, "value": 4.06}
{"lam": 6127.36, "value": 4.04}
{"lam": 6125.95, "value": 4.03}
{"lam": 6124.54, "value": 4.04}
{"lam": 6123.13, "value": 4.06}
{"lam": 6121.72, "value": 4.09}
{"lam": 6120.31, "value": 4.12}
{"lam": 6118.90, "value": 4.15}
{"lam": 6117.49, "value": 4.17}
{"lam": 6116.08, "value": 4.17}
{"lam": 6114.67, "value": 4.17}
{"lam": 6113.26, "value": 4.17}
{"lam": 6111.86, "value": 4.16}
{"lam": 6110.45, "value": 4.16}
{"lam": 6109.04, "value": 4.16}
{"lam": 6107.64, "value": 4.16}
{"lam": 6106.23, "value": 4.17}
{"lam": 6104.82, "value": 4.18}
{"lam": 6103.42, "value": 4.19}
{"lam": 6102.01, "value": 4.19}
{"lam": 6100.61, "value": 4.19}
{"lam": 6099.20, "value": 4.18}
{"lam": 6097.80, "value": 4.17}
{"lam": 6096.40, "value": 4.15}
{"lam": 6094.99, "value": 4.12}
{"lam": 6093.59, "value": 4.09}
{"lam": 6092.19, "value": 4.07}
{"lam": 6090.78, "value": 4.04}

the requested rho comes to 4.017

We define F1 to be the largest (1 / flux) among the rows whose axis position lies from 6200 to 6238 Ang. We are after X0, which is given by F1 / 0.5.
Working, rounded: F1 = 0.261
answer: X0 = 0.522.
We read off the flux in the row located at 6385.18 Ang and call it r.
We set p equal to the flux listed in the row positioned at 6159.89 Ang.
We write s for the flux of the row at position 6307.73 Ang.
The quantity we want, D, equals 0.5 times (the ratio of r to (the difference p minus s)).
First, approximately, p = 3.92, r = 4.14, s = 4.02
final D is -21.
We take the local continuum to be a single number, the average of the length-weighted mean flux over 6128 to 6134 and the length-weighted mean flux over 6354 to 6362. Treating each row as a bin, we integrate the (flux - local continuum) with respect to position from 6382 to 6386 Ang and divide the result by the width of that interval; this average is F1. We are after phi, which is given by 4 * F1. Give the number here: 0.2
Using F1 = 0.06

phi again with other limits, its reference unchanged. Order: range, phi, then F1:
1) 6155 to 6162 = -0.6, -0.14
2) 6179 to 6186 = -0.2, -0.06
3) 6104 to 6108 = 0.4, 0.10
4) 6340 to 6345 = 0.4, 0.09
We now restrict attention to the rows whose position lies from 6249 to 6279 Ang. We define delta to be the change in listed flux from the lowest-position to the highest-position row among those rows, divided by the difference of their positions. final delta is 0.006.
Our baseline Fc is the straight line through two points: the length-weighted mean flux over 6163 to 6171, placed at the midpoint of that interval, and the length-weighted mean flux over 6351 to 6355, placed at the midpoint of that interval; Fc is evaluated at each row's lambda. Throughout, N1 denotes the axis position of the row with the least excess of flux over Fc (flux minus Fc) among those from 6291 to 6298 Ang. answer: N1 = 6297.57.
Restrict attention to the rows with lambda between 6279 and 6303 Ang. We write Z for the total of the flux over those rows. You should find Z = 65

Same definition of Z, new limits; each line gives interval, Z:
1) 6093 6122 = 87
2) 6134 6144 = 29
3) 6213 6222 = 23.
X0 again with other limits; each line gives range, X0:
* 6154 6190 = 0.525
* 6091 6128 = 0.496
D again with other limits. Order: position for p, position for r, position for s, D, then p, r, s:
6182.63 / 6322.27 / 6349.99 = -9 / 4.02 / 4.01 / 4.24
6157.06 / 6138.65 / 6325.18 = -14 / 3.93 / 4.17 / 4.08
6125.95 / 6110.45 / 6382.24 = -23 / 4.03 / 4.16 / 4.12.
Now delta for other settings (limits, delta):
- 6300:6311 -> 0.005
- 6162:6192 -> -0.005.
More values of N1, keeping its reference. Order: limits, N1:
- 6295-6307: 6304.83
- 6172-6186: 6185.48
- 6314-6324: 6319.36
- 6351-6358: 6357.31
